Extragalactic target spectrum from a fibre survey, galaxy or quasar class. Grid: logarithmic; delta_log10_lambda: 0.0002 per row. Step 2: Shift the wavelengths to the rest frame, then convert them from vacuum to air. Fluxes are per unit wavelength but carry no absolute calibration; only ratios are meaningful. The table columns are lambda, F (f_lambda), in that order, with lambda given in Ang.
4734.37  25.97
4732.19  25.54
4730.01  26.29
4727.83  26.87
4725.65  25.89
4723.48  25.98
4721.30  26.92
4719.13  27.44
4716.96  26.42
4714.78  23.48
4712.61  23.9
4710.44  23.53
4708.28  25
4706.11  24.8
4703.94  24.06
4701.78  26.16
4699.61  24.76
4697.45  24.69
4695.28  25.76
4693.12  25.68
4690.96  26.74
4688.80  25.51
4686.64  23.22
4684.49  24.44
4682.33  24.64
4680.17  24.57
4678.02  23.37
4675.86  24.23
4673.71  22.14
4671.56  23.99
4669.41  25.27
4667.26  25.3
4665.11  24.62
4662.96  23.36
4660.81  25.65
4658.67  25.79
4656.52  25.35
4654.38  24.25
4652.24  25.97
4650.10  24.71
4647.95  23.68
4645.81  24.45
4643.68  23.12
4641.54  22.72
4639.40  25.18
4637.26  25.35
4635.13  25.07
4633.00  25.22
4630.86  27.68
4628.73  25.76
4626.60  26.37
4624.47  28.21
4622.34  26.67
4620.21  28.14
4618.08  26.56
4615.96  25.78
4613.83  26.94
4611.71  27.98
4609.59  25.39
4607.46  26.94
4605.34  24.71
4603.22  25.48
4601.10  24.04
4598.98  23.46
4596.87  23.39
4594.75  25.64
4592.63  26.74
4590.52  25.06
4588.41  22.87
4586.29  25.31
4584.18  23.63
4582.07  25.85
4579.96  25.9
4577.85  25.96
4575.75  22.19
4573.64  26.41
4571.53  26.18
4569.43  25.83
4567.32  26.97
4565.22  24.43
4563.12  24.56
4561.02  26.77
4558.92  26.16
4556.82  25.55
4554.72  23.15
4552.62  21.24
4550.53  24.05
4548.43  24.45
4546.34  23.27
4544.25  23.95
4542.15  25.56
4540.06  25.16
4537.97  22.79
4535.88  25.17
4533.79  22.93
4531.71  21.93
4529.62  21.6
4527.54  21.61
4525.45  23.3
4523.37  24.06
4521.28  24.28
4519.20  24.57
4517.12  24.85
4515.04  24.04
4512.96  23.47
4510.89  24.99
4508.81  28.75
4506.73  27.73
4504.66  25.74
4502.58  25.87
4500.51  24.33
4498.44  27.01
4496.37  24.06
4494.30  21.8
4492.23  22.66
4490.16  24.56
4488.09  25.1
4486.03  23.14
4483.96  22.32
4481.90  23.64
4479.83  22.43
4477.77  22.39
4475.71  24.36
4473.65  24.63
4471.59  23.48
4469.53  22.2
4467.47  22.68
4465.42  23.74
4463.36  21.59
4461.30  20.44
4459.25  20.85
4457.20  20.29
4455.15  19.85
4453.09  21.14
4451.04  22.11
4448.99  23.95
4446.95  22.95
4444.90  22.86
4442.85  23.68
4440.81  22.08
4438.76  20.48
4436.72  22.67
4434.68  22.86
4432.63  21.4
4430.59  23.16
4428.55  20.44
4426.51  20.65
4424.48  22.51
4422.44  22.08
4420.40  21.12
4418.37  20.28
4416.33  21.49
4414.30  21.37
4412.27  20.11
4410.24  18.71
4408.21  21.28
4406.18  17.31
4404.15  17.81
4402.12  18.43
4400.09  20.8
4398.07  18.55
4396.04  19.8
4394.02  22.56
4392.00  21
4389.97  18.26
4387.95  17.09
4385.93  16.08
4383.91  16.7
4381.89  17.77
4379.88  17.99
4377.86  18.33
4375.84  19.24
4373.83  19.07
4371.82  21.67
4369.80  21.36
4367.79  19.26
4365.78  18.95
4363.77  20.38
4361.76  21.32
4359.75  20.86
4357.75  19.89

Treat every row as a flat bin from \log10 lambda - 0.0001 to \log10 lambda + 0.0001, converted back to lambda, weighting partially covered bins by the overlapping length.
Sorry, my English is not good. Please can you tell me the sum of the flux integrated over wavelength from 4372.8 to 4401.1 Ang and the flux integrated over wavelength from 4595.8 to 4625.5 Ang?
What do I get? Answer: 1304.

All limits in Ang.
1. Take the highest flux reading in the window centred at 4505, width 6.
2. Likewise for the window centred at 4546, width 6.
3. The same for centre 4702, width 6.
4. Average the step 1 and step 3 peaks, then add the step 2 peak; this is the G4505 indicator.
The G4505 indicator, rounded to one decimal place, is 51.4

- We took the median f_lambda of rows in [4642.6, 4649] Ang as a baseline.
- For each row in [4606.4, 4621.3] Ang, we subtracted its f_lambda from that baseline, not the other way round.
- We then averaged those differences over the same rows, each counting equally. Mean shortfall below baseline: -3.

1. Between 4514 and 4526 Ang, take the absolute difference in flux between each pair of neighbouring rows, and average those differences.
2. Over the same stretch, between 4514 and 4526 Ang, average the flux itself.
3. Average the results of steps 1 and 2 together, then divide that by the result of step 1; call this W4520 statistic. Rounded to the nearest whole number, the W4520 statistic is 26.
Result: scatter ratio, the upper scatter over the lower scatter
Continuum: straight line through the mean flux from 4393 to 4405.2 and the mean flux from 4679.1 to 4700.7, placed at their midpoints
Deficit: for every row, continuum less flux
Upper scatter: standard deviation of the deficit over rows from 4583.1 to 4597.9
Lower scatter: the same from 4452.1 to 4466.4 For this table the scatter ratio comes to 1.12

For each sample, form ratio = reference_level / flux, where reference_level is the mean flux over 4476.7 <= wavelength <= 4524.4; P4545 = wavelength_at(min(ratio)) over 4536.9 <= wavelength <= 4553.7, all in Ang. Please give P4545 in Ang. 4542.15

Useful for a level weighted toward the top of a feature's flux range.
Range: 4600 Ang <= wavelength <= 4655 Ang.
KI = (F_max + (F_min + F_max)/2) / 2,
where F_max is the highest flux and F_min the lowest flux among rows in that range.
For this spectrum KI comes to 26.8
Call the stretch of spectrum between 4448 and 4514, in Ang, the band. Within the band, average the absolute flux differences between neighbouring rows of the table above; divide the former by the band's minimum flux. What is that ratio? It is 0.067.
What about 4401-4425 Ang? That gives 0.073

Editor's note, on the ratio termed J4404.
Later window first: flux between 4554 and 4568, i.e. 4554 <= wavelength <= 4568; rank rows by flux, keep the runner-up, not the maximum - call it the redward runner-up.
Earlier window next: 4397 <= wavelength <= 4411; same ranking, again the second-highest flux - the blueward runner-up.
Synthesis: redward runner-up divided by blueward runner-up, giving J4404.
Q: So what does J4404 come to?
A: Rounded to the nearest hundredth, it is 1.29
